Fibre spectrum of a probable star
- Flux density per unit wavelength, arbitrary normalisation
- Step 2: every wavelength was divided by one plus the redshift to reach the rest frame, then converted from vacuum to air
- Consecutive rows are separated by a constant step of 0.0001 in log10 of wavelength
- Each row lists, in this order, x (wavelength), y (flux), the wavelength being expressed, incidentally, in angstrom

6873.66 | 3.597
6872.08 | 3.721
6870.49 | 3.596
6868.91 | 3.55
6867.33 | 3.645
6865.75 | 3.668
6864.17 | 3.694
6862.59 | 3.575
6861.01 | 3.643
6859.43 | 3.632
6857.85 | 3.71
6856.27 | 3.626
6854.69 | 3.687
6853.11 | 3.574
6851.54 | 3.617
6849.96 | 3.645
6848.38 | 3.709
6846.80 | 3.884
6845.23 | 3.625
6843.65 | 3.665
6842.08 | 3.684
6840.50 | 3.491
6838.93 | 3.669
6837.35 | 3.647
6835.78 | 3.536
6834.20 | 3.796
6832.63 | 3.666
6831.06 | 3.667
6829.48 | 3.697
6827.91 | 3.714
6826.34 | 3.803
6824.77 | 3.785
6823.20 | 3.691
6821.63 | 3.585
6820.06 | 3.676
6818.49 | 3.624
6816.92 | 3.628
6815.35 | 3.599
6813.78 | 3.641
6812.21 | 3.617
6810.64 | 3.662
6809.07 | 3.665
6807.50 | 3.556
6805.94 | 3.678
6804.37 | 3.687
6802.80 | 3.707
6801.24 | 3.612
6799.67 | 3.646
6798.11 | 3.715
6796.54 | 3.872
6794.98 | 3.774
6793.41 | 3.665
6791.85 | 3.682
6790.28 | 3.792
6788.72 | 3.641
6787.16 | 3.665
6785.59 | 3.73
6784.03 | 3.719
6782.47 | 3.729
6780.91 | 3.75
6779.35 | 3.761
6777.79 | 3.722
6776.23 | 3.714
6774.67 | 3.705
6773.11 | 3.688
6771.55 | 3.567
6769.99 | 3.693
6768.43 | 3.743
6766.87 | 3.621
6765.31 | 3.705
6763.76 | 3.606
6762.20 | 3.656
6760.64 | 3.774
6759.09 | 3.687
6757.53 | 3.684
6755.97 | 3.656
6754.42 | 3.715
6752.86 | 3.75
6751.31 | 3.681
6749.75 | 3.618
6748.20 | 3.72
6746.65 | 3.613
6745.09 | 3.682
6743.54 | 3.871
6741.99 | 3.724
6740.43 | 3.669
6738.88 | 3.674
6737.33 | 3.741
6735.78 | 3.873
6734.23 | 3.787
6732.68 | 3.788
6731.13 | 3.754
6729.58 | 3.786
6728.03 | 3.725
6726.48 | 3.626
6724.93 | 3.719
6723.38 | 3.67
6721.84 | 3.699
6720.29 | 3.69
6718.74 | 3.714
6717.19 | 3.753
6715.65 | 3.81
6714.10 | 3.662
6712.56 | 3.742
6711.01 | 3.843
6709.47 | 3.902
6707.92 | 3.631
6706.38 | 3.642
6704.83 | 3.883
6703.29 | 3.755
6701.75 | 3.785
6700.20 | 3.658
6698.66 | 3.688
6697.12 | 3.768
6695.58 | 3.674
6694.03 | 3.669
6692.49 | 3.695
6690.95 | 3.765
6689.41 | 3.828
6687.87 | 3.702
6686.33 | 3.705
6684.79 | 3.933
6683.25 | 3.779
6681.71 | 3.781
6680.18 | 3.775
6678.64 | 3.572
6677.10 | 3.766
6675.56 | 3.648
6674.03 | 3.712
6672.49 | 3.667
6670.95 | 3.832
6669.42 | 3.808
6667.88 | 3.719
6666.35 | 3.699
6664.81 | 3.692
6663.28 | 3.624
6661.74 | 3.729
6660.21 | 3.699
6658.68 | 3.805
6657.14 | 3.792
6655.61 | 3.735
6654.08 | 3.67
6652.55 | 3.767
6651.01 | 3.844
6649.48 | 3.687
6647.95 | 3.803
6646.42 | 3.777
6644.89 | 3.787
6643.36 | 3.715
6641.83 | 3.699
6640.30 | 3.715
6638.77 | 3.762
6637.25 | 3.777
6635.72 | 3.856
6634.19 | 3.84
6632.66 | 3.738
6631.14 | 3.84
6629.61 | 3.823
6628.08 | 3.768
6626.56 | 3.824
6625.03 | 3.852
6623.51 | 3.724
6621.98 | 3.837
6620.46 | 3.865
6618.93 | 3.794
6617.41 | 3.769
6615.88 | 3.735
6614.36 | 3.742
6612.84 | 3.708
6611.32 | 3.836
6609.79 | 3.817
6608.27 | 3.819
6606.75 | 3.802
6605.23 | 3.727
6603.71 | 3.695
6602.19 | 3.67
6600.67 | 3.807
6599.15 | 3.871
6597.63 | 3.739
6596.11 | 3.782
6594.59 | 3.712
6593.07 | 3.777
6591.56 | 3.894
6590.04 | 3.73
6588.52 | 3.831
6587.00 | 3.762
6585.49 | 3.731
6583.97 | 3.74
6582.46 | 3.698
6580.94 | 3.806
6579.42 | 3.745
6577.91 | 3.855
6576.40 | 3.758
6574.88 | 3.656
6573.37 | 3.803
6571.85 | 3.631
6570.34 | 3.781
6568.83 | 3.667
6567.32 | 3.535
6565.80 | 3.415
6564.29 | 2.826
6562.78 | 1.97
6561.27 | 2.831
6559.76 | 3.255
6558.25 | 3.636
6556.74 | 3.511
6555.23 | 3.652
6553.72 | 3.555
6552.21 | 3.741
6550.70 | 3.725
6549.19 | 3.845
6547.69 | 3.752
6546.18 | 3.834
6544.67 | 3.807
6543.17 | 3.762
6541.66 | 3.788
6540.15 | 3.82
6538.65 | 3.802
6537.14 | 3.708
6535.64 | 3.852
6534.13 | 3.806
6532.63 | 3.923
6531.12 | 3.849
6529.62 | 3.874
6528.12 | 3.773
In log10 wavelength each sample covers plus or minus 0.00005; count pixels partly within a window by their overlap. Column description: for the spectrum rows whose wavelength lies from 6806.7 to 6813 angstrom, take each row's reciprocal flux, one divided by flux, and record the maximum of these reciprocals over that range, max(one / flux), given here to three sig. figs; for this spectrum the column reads 0.281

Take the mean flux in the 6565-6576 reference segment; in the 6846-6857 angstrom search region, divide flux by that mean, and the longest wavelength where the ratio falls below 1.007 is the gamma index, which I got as 6856.27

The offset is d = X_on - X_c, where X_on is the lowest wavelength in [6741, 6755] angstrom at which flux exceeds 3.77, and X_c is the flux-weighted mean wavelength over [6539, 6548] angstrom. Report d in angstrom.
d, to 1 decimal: 199.6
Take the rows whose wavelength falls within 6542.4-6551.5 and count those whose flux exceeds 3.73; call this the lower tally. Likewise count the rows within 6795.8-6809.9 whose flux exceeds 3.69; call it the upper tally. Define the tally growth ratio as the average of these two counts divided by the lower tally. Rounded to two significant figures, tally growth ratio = 0.80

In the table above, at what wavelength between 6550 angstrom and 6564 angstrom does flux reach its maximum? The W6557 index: 6552.21 angstrom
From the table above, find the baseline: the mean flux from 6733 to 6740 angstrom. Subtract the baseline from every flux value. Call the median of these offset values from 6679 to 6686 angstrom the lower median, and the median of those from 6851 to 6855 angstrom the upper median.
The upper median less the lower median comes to -0.16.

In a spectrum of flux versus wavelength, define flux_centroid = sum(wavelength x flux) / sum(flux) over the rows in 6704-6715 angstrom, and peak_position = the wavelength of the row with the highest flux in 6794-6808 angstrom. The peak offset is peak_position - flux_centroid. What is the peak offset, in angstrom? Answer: 87.1 angstrom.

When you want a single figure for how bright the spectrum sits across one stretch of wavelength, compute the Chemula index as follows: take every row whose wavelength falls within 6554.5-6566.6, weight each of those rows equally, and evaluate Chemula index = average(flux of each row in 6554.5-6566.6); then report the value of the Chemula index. 3.14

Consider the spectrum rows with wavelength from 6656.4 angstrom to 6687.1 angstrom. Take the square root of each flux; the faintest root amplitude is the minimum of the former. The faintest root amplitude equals 1.89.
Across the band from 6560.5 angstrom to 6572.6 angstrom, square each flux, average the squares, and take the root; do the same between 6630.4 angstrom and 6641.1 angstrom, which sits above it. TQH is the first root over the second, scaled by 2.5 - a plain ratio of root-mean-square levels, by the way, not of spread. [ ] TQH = 2.15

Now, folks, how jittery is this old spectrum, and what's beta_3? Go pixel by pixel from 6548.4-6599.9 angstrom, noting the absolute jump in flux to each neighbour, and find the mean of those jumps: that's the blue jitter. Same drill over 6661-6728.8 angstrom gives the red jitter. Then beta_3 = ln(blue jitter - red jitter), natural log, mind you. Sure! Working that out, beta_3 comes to -2.3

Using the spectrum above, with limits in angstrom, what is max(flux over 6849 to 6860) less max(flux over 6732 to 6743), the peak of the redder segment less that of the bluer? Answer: -0.16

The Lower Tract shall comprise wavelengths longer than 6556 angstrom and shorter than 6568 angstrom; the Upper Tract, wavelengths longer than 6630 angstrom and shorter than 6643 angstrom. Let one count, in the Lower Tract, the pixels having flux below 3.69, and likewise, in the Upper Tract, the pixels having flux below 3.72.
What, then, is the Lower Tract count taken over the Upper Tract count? 4.0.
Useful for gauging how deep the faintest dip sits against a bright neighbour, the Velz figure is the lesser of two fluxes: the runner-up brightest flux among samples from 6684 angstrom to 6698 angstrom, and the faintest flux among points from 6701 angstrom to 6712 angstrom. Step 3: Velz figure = 3.63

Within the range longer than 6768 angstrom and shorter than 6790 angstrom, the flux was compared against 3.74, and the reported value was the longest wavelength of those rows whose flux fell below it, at 6788.72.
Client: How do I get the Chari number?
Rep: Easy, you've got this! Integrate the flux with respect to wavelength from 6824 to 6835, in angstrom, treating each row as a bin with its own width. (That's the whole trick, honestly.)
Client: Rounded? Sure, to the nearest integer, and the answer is 41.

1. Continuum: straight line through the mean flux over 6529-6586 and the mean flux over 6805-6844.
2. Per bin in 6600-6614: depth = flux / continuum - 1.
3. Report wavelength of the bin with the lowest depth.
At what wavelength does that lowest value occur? 6602.19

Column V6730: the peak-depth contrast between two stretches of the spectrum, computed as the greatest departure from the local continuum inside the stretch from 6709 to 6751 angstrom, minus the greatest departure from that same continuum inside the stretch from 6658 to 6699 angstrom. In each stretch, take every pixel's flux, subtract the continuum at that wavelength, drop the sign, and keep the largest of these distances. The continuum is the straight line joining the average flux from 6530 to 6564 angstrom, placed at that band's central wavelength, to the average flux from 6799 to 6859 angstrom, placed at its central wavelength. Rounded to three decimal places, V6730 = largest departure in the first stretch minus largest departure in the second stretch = -0.036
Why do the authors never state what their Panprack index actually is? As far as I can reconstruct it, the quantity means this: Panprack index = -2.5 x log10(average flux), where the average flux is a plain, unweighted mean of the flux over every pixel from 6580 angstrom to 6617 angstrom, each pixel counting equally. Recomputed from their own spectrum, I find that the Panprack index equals -1.44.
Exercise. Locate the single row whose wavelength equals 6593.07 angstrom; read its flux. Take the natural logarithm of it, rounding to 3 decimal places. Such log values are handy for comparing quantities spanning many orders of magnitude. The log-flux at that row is 1.329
